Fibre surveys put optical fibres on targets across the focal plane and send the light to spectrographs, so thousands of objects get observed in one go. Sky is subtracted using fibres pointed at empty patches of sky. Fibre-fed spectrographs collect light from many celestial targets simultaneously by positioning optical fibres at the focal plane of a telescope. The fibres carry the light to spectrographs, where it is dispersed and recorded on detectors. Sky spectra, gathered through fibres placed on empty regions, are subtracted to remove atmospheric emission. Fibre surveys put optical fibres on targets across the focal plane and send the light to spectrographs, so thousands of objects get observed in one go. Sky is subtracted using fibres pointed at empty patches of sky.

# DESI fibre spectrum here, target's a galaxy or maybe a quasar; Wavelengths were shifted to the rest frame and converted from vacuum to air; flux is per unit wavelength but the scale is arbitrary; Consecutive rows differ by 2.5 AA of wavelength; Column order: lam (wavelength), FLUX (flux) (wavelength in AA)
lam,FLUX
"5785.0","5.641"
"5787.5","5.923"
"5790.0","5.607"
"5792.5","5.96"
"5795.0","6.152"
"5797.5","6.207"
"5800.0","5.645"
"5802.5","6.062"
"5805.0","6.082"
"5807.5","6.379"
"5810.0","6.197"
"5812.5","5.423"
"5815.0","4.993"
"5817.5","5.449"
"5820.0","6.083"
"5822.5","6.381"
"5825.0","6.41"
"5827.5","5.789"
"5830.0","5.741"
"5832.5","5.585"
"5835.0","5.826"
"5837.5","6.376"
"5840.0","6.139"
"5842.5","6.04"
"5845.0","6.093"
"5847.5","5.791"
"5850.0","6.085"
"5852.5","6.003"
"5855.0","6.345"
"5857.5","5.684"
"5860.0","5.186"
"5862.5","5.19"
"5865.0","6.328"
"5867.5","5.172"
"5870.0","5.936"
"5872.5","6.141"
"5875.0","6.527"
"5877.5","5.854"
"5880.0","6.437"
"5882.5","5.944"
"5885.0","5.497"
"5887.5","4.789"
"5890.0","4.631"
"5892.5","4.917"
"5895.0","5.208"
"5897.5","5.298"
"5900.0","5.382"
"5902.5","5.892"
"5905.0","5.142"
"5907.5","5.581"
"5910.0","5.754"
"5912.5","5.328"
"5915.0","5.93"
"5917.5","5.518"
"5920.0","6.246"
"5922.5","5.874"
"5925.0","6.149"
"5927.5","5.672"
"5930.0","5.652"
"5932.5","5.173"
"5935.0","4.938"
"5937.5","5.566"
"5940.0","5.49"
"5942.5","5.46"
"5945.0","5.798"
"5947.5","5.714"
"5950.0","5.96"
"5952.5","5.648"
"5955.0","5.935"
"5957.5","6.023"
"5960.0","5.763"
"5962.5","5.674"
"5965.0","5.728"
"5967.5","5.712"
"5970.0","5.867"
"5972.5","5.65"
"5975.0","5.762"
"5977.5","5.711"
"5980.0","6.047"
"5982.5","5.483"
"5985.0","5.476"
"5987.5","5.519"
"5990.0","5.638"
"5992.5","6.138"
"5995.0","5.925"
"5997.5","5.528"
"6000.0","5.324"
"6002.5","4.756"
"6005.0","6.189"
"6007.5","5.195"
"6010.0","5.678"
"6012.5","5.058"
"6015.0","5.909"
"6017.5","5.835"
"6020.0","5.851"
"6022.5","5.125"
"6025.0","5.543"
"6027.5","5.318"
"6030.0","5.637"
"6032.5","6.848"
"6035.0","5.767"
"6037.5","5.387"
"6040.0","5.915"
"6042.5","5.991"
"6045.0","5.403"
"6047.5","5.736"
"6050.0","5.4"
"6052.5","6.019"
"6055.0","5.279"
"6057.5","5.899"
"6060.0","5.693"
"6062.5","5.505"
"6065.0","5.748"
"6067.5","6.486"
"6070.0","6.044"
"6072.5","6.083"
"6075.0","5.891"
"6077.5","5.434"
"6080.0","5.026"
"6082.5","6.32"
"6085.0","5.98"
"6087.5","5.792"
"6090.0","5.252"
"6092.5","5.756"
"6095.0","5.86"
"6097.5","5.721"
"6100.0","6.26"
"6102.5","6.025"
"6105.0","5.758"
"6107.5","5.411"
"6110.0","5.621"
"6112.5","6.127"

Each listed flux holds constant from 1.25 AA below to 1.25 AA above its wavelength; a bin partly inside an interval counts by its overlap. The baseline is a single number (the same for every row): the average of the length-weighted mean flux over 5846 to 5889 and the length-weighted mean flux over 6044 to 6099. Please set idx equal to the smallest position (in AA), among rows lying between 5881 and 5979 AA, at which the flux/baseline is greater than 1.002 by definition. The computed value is 5882.5 AA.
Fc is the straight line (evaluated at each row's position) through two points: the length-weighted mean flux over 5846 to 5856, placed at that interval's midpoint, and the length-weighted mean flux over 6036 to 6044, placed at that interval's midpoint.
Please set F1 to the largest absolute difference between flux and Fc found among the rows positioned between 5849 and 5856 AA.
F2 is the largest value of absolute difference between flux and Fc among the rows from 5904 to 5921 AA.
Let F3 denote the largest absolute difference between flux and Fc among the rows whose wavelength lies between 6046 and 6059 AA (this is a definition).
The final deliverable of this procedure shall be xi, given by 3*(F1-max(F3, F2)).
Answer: -1.6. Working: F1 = 0.30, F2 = 0.82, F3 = 0.45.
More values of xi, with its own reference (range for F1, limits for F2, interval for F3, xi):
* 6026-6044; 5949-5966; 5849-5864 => 0.7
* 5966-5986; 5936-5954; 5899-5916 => -1.4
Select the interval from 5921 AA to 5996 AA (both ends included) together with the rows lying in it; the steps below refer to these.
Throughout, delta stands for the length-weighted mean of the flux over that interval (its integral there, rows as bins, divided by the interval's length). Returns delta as 5.71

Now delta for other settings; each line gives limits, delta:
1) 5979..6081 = 5.68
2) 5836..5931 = 5.73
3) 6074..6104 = 5.78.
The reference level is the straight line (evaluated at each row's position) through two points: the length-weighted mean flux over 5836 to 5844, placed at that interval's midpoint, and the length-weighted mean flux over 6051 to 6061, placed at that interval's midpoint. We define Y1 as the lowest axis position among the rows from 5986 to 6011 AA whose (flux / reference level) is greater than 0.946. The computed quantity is 5990.0 AA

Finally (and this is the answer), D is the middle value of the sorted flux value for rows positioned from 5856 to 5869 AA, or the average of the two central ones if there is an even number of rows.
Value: 5.19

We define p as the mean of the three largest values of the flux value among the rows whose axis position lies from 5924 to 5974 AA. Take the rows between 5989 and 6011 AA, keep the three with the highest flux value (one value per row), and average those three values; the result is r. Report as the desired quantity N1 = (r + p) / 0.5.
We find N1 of 24.3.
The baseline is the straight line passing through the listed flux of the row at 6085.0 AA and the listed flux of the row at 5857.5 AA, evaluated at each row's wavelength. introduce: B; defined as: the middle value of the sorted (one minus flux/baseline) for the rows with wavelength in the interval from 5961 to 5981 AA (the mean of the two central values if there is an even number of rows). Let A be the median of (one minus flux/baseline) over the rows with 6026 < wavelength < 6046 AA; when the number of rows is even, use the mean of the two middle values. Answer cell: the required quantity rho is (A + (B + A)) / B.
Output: 4.9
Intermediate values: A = 0.035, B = 0.02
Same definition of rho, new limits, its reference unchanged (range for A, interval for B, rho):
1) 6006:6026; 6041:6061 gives 3.5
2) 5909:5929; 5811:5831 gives 1.9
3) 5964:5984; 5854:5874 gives -0.8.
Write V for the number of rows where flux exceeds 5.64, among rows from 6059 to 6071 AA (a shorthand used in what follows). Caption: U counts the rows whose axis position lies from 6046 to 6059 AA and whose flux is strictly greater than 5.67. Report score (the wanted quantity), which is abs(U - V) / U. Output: 0.3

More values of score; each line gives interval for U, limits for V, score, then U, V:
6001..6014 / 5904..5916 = 0.0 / 2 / 2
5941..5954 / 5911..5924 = 0.0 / 3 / 3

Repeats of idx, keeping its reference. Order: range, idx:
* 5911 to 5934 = 5915.0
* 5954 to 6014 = 5955.0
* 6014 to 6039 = 6015.0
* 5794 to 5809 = 5795.0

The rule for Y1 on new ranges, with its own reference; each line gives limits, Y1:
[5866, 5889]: 5870.0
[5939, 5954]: 5945.0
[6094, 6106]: 6095.0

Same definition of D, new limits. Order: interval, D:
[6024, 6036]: 5.64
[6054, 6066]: 5.69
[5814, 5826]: 6.08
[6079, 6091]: 5.79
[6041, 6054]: 5.74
